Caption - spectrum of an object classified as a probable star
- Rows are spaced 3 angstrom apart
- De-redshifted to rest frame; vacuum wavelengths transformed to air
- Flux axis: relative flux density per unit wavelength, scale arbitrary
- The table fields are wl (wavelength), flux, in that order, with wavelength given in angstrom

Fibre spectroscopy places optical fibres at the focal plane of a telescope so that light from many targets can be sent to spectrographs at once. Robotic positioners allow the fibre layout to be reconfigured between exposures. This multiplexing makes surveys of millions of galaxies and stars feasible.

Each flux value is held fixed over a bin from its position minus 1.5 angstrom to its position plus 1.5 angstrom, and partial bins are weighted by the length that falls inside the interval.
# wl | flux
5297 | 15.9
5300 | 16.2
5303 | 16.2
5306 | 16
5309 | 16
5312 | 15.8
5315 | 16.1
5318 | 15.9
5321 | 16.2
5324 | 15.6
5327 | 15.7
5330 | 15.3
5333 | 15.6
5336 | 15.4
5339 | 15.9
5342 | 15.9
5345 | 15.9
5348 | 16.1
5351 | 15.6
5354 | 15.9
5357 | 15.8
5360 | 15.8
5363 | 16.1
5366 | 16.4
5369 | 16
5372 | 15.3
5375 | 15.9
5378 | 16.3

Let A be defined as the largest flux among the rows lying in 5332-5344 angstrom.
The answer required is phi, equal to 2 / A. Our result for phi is 0.126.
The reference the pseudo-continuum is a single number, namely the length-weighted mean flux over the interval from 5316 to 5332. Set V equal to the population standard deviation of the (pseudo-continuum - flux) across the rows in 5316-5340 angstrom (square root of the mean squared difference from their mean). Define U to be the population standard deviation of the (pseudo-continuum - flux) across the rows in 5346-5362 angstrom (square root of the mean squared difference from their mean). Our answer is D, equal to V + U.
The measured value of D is 0.44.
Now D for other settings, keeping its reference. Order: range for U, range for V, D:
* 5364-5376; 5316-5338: 0.68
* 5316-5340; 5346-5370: 0.50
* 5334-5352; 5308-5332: 0.50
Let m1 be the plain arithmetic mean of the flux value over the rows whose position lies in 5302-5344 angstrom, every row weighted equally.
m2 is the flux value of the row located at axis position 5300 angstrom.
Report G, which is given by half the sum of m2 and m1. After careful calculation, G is 16.0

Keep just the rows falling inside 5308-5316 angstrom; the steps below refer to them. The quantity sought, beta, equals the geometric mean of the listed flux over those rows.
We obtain 16.0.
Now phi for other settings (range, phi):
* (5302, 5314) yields 0.123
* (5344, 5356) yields 0.124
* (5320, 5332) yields 0.123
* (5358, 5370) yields 0.122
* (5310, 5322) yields 0.123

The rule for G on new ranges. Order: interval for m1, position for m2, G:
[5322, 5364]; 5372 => 15.5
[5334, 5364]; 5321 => 16.0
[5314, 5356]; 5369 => 15.9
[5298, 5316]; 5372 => 15.7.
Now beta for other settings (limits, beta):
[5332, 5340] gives 15.6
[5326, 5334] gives 15.5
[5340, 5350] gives 16.0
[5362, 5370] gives 16.2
